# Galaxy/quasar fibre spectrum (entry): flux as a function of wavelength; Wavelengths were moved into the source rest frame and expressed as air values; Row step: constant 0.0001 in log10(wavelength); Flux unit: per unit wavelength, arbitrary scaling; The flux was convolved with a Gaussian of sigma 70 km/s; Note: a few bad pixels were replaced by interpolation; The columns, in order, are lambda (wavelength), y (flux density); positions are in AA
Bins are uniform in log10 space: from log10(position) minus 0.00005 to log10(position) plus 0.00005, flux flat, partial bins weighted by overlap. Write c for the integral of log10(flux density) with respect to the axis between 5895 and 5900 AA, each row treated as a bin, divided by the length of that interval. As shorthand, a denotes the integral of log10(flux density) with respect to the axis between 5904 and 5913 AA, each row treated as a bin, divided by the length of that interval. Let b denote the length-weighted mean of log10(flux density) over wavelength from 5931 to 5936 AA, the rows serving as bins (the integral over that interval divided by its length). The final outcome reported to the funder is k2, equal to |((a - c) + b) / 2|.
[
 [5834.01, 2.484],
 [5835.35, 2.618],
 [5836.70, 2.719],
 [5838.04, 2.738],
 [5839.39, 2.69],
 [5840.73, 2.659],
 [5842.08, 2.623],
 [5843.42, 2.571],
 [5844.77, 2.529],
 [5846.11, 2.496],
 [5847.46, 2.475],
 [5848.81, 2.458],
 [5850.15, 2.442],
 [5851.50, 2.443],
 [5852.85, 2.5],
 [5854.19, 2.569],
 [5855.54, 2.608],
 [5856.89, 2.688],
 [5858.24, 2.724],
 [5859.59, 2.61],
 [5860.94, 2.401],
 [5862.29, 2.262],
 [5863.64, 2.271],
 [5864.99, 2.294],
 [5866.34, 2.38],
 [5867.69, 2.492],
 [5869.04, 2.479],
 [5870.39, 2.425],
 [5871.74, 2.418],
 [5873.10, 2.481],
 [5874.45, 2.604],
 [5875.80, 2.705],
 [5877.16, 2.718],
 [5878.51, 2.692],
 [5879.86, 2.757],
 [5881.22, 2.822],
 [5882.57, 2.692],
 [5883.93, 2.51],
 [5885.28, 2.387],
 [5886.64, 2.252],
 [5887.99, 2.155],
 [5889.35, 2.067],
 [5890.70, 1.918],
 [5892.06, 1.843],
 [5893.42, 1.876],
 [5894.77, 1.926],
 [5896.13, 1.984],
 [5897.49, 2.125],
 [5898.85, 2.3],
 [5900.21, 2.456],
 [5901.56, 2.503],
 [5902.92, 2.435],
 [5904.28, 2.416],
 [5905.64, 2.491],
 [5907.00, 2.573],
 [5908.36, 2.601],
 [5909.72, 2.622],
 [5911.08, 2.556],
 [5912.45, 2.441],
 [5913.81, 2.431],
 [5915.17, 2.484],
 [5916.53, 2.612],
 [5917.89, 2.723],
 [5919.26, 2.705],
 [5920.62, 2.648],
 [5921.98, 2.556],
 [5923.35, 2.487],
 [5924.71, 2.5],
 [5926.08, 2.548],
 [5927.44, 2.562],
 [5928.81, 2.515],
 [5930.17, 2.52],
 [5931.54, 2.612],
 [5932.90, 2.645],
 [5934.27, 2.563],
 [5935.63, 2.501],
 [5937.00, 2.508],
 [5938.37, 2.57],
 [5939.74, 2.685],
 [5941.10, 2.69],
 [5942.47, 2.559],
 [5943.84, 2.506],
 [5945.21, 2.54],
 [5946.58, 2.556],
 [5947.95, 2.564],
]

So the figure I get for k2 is 0.24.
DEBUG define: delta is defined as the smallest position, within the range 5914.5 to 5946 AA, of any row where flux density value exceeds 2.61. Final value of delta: 5916.53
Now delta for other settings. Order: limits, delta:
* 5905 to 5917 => 5909.72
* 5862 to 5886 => 5875.80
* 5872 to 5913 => 5875.80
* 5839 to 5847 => 5839.39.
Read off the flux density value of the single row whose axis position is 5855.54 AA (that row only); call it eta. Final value 2.608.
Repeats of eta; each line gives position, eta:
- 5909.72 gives 2.622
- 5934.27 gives 2.563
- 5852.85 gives 2.5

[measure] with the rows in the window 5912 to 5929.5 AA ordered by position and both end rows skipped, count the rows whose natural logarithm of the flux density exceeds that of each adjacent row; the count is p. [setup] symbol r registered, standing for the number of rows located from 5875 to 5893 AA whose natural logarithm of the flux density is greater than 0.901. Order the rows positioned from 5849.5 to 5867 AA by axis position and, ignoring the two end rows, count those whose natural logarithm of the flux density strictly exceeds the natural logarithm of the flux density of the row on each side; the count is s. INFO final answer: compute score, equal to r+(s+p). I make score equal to 10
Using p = 2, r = 7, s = 1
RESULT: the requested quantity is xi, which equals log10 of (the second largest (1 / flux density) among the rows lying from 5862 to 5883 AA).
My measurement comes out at -0.356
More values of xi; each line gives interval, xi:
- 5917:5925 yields -0.398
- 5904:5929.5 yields -0.386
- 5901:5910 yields -0.386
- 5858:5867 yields -0.356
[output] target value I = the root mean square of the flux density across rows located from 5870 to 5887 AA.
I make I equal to 2.58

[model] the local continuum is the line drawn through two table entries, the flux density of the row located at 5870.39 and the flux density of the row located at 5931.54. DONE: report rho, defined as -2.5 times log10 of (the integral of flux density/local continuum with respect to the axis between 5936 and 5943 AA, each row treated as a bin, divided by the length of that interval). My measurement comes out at 0.02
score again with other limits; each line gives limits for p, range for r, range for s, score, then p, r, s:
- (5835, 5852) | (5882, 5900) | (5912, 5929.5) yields 5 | 1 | 2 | 2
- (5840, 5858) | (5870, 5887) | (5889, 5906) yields 10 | 0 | 9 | 1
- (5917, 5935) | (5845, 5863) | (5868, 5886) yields 12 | 2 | 8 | 2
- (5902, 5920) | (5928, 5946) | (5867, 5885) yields 17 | 2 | 13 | 2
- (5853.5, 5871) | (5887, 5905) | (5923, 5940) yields 5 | 2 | 1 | 2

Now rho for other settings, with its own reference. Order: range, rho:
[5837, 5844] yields -0.14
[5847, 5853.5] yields -0.04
